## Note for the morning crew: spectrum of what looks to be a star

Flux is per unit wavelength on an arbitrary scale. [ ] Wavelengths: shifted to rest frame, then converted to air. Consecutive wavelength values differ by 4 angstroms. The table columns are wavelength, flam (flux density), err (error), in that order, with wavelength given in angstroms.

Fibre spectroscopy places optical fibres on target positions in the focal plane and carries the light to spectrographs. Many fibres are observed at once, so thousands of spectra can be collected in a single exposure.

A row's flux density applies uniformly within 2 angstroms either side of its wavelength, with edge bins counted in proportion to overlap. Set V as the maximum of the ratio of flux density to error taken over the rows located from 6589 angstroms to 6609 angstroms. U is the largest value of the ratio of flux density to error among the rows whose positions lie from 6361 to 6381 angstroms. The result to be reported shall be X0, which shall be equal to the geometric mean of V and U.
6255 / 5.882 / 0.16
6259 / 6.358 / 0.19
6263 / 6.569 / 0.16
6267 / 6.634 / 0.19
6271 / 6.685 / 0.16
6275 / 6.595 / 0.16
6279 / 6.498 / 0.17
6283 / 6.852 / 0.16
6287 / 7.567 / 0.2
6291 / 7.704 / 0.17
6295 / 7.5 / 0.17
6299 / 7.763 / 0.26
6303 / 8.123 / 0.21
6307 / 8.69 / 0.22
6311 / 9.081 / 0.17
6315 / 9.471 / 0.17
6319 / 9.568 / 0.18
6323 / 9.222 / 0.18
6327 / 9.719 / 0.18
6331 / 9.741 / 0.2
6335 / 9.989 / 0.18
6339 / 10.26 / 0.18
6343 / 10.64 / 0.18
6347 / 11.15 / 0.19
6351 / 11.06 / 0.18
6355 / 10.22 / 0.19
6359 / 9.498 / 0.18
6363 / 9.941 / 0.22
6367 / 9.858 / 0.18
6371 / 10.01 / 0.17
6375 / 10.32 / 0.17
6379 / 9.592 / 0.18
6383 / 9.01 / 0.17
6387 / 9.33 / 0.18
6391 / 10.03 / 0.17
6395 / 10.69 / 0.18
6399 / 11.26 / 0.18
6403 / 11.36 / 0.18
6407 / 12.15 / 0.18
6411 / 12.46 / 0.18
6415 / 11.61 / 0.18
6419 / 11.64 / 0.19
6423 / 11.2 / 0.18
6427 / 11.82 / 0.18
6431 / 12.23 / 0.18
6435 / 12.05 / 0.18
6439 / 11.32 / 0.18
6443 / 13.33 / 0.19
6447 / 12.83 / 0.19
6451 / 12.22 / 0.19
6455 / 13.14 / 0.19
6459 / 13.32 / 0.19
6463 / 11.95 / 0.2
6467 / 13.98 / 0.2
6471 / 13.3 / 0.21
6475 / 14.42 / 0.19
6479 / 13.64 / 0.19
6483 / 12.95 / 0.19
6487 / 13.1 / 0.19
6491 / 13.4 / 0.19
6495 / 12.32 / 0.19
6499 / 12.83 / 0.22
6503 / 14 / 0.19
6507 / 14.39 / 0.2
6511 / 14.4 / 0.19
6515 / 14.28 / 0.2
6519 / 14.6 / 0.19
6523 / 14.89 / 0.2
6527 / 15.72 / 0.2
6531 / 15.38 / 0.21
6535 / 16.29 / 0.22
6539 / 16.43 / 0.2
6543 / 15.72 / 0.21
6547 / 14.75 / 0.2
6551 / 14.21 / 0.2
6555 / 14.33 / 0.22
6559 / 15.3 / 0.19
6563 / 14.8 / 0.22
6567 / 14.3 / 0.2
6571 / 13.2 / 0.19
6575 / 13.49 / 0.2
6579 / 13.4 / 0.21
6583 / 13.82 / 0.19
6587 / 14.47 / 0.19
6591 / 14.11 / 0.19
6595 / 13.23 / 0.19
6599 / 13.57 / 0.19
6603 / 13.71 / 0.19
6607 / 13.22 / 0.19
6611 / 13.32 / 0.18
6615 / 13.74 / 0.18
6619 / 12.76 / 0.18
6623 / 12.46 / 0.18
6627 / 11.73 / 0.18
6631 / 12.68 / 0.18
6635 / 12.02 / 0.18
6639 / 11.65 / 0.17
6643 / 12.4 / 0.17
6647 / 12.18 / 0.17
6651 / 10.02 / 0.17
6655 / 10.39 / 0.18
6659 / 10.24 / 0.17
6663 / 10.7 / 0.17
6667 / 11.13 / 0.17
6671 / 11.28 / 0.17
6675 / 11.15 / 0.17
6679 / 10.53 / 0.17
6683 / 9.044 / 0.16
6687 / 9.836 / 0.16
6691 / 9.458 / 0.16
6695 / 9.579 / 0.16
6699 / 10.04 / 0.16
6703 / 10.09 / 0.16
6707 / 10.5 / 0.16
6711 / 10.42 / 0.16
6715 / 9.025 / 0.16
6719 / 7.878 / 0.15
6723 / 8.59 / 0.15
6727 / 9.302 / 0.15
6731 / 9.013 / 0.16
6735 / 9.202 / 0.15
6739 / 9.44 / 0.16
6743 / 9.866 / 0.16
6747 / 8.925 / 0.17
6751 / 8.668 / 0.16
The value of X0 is 67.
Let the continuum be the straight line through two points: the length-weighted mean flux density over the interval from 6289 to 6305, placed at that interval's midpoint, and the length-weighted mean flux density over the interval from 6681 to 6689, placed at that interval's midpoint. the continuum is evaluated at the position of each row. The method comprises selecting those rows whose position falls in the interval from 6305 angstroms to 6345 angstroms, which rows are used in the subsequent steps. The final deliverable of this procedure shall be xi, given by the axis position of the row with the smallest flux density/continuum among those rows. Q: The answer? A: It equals 6307 angstroms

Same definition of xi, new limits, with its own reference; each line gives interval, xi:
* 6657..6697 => 6683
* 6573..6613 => 6607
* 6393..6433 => 6395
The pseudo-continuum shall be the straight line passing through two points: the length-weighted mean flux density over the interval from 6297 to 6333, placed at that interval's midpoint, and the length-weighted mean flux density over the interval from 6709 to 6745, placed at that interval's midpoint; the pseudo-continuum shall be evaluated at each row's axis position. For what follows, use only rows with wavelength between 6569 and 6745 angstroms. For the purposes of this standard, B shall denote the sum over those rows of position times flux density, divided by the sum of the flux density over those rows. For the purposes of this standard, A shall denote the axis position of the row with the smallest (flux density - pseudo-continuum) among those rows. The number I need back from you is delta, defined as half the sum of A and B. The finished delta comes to 6684.3 angstroms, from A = 6719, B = 6649.6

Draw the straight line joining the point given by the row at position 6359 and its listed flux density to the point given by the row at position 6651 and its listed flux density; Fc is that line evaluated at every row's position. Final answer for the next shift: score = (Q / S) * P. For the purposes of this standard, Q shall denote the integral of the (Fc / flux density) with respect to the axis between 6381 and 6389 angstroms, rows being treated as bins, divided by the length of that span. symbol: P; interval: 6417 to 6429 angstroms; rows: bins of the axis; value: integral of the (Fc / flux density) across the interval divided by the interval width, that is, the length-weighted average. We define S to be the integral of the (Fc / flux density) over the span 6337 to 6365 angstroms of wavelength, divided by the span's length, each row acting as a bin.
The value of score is 0.95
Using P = 0.83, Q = 1.04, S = 0.91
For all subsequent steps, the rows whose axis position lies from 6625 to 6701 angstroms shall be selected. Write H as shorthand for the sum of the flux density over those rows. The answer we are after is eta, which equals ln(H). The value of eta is 5.33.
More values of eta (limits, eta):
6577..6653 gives 5.50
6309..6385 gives 5.24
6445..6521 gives 5.54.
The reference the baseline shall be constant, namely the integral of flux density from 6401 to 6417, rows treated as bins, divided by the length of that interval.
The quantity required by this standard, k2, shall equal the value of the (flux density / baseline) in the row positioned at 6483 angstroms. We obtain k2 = 1.09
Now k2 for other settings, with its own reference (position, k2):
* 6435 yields 1.01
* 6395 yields 0.90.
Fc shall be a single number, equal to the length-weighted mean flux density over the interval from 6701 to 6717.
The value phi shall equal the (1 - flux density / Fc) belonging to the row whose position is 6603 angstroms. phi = -0.37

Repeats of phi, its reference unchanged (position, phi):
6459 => -0.33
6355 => -0.02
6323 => 0.08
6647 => -0.22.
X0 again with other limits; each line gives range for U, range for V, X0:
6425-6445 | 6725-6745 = 66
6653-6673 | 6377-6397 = 63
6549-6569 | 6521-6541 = 81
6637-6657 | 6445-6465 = 72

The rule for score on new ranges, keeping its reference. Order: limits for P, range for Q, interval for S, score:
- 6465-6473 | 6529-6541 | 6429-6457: 0.56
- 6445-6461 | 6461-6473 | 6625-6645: 0.68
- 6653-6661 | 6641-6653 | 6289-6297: 0.69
